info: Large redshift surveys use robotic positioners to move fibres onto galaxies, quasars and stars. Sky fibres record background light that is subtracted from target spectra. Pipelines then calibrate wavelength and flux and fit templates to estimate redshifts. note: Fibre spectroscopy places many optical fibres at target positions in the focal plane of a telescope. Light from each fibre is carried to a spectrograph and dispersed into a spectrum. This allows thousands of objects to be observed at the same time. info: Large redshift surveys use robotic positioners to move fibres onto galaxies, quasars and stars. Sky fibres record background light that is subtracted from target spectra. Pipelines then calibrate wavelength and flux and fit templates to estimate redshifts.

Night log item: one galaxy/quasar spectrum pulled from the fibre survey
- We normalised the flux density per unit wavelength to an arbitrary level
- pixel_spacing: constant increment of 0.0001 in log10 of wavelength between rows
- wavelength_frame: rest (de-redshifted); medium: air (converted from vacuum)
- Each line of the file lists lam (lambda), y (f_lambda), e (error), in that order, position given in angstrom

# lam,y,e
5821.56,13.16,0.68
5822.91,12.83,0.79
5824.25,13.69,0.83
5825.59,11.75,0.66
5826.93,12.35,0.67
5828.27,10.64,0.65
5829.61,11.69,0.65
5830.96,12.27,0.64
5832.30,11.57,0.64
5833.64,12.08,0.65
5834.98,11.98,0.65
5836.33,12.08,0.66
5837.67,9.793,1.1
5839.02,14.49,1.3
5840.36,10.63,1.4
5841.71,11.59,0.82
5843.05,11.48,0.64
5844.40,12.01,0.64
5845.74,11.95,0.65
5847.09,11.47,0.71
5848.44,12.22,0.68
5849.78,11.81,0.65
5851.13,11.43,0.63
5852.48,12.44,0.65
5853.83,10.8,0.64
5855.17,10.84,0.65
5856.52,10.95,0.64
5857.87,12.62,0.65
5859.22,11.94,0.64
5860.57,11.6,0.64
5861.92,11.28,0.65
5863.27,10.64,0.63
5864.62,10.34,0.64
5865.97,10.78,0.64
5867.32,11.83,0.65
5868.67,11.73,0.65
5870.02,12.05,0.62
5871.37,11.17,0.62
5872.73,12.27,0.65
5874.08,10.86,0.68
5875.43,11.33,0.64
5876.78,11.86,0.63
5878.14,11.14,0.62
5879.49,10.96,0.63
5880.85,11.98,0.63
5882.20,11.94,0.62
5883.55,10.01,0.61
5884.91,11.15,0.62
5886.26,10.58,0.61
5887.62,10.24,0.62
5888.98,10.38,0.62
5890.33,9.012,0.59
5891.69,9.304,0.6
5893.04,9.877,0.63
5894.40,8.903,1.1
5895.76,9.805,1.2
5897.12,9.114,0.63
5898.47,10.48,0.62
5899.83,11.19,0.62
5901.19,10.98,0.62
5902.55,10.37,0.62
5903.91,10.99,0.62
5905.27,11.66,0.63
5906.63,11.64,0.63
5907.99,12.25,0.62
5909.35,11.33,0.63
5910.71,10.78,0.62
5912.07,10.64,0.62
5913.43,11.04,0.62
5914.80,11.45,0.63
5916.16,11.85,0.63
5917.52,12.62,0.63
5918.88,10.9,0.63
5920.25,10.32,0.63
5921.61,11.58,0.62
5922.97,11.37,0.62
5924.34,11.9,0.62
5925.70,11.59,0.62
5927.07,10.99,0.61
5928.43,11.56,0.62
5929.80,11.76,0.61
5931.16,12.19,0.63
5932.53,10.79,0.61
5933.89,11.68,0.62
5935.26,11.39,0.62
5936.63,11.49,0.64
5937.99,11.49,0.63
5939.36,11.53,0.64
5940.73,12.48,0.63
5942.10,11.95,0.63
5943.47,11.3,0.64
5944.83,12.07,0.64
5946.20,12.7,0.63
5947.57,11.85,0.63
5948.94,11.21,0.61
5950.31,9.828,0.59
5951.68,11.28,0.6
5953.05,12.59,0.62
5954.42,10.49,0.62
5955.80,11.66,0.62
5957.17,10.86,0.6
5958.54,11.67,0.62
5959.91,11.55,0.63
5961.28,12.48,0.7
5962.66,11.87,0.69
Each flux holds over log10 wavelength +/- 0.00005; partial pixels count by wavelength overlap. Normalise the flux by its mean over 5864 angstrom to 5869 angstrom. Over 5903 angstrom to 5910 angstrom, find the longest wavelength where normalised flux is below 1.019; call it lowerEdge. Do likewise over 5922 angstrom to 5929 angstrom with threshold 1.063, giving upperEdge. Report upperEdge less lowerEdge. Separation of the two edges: 19.1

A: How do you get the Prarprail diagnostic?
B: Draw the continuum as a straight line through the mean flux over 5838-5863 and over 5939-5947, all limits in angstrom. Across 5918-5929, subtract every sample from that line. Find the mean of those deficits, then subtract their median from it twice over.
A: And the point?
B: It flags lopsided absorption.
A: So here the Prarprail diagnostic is -0.3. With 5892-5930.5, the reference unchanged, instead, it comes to -0.7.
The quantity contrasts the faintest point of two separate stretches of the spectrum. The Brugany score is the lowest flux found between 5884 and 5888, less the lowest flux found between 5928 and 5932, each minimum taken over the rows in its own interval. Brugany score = -1.3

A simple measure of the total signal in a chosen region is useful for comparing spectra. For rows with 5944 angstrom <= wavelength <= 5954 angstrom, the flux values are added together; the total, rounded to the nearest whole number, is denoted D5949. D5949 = 82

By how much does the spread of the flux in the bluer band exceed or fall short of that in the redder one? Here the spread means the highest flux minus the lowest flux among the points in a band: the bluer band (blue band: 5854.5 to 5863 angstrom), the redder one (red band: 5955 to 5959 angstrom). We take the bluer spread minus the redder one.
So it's 1.0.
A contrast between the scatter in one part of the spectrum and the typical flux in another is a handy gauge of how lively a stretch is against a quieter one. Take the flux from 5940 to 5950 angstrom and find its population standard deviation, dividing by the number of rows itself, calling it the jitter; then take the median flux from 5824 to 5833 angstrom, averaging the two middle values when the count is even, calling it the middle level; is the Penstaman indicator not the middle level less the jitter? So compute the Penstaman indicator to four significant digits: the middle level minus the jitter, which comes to 11.24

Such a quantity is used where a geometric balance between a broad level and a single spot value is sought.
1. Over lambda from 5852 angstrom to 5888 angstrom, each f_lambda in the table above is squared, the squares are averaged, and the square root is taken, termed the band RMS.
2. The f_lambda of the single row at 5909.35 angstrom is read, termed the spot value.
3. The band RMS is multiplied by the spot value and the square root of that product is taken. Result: 11.3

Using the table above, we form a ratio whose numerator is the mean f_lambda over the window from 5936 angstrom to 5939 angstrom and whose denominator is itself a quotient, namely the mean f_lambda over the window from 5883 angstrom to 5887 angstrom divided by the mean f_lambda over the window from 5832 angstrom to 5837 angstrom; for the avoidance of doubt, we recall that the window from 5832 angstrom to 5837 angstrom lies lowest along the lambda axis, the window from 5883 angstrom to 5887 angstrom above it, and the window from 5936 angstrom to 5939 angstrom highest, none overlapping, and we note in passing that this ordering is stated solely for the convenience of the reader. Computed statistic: 13.0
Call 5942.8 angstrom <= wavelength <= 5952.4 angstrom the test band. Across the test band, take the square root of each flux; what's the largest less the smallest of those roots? 0.43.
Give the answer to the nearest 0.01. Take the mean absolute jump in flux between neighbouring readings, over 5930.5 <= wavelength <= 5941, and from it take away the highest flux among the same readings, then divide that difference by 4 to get -2.99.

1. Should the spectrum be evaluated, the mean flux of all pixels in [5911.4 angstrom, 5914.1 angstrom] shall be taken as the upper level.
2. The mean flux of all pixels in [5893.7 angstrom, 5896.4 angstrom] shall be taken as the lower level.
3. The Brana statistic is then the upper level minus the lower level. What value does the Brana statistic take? 1.5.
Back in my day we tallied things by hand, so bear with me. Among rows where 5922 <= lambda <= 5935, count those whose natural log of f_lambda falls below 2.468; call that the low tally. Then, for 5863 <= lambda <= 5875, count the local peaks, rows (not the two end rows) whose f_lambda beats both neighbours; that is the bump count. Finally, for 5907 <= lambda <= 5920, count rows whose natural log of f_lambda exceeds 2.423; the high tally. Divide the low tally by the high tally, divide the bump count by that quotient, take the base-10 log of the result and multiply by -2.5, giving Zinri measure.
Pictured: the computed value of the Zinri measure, -0.83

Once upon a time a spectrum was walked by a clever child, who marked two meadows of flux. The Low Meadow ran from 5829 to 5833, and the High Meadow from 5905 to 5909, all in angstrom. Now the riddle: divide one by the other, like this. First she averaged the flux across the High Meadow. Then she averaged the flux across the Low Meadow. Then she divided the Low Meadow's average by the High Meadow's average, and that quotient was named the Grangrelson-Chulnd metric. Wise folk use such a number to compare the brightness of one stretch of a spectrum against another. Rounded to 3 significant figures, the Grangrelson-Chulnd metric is 1.00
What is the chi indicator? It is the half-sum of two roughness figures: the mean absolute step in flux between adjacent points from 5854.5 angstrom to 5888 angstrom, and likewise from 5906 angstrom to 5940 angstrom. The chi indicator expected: 0.62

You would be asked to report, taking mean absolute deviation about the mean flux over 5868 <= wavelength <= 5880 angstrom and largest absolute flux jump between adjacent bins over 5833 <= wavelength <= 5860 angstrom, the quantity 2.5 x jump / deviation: 27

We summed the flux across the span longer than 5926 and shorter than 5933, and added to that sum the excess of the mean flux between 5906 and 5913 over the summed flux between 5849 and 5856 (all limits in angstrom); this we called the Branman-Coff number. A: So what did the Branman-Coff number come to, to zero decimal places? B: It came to 11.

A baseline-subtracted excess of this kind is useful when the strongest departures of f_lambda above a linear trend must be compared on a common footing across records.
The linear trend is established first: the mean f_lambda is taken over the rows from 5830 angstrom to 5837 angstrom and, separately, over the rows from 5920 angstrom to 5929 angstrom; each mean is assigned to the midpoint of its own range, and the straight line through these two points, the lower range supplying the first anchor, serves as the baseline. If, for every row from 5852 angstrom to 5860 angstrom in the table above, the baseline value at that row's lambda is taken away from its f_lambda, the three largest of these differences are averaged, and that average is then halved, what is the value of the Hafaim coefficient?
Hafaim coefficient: 0.25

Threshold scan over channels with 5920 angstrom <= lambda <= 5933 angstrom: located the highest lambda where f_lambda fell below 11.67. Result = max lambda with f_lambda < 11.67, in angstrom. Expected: 5932.53 angstrom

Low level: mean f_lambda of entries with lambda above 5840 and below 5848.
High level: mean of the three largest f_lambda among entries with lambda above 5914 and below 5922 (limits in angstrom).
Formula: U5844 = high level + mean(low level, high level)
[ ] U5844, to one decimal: 23.8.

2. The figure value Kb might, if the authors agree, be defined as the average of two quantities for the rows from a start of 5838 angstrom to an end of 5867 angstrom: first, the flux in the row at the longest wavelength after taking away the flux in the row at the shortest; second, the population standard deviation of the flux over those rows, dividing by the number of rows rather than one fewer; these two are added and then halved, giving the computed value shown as -1.4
